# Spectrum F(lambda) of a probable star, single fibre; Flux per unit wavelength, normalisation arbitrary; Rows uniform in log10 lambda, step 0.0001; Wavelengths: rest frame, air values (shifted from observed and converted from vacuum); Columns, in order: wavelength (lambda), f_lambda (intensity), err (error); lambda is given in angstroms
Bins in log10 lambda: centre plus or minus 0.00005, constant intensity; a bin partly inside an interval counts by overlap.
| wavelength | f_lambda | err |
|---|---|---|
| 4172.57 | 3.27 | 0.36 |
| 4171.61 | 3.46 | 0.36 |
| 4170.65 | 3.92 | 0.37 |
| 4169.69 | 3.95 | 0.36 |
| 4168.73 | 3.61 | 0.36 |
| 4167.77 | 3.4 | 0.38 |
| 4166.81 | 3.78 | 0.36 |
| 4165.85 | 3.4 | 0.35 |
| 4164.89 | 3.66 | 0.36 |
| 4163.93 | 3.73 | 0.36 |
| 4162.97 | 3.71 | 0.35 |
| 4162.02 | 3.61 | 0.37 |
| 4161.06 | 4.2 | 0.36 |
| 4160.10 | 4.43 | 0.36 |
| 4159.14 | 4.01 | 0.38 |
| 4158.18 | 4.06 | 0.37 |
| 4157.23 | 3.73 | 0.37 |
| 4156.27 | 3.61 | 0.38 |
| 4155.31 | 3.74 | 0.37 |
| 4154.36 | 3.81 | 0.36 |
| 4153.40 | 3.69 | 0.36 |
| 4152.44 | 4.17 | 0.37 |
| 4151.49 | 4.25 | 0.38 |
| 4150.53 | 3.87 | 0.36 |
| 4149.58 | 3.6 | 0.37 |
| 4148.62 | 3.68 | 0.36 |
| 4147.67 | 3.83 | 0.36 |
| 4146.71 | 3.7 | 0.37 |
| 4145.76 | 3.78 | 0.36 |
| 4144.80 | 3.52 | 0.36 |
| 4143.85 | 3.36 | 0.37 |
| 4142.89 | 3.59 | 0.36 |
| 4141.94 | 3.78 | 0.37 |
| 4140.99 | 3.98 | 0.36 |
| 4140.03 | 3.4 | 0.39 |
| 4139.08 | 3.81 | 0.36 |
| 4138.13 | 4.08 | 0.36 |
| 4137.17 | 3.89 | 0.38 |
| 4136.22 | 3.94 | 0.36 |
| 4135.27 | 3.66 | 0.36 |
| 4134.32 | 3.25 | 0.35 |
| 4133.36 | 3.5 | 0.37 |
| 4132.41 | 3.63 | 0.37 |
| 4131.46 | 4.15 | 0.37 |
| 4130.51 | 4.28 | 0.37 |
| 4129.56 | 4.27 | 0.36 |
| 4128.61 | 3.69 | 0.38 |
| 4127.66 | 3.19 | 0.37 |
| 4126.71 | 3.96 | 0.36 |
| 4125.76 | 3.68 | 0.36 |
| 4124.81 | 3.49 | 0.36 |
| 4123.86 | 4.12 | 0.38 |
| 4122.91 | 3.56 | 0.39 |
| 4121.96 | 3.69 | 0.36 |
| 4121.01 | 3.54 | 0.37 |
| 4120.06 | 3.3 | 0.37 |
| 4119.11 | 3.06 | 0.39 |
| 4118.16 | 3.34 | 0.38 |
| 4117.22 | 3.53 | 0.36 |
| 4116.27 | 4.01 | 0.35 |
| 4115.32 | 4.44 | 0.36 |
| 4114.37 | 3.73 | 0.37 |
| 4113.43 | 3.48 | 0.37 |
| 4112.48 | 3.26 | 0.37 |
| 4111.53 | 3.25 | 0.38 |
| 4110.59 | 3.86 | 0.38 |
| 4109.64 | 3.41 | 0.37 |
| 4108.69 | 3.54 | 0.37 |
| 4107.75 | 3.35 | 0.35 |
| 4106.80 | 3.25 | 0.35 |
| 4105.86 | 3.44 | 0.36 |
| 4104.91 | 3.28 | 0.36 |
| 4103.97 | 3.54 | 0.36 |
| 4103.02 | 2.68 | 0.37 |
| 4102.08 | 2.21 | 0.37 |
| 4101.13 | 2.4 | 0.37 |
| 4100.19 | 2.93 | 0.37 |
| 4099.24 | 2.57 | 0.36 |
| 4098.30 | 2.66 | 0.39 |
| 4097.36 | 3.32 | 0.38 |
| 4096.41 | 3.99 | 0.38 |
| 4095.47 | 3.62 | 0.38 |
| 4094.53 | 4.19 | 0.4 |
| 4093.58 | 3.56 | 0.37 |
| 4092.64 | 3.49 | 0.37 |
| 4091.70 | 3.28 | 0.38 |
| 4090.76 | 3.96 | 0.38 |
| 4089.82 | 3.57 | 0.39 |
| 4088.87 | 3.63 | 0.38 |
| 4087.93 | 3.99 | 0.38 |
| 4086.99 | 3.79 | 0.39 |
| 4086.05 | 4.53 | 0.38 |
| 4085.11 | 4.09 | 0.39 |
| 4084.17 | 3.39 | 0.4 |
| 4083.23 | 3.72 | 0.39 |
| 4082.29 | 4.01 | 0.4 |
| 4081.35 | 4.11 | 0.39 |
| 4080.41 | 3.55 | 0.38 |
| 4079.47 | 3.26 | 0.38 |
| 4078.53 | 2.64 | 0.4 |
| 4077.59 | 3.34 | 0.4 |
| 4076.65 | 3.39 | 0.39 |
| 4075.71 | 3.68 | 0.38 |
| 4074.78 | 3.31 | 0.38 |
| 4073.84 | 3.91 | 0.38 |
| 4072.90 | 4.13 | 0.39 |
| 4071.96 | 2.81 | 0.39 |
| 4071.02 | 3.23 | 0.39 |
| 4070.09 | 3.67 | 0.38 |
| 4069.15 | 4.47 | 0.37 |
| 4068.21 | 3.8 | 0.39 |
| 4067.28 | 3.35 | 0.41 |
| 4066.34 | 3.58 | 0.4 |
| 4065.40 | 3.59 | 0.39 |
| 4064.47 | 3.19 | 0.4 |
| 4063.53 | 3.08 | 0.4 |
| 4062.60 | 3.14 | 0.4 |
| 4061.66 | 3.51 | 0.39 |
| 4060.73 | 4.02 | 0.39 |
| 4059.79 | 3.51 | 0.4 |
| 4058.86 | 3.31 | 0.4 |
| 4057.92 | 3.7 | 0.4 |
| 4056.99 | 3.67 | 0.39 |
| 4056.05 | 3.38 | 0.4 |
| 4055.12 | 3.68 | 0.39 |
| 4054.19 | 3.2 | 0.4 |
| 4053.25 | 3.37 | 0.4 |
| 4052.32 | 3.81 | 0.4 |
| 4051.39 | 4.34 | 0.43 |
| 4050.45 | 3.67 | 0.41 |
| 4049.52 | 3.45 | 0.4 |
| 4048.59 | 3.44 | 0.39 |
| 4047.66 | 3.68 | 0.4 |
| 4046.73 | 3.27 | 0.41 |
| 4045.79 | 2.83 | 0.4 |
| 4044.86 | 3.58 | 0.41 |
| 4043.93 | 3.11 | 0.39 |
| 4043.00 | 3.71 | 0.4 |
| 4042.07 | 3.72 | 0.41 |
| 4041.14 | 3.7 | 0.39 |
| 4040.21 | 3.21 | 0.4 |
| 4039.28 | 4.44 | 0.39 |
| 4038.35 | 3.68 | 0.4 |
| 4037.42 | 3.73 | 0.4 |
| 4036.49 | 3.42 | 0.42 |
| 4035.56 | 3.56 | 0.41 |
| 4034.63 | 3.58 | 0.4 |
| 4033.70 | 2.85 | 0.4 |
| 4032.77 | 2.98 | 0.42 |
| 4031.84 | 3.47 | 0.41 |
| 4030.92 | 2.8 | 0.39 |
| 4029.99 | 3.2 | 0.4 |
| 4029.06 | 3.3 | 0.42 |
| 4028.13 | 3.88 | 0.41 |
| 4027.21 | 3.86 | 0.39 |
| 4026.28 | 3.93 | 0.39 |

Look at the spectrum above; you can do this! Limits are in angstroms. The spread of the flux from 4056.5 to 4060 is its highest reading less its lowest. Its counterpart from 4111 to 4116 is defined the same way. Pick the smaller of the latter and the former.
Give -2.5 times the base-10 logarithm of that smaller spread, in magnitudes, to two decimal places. 1.02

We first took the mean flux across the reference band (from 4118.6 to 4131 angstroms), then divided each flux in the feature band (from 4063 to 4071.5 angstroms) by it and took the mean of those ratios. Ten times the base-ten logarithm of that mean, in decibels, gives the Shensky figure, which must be -0.2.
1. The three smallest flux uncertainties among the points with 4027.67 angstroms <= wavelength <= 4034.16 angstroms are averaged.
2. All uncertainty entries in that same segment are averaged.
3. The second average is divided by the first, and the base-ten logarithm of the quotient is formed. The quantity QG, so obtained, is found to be 0.011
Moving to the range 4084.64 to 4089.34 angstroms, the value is 0.005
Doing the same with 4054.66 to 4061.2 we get 0.006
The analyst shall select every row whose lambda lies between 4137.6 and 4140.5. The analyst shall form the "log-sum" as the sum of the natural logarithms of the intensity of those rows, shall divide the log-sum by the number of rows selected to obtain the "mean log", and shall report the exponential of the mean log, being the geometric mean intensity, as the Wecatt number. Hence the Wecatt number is 3.75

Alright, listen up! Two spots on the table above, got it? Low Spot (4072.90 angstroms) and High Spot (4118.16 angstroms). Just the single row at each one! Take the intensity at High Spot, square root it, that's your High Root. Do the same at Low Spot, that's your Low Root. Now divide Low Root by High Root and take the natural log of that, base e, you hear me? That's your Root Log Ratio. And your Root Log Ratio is 0.11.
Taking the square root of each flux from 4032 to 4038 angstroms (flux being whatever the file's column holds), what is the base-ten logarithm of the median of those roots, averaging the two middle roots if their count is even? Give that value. 0.271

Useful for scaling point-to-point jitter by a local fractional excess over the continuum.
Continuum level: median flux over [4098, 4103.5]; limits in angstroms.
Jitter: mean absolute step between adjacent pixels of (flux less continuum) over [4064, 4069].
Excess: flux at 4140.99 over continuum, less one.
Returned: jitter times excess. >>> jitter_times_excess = 0.14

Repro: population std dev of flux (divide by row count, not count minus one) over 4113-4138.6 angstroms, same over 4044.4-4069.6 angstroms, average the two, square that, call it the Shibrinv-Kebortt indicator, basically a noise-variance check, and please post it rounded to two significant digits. 0.12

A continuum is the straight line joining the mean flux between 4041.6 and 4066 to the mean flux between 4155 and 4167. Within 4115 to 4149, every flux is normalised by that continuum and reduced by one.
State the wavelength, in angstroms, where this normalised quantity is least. 4119.11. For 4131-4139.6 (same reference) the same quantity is 4134.32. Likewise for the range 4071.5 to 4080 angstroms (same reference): 4078.53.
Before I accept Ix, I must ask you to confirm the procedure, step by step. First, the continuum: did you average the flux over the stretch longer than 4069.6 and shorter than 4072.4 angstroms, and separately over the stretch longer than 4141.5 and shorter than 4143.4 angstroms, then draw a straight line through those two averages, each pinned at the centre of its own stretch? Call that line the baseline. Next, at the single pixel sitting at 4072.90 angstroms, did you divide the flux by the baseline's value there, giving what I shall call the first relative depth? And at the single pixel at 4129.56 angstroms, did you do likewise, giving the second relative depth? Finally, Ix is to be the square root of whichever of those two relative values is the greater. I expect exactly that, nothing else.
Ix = 1.13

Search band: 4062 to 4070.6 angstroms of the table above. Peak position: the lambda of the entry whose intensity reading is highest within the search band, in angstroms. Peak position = 4069.15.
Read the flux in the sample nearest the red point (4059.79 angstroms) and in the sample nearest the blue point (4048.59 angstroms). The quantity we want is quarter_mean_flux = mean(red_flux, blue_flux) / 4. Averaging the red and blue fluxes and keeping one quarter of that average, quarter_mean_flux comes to 0.87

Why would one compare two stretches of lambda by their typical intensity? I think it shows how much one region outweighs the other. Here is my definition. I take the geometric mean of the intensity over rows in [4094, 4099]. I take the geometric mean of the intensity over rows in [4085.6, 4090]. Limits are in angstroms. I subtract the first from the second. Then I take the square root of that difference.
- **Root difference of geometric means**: 0.61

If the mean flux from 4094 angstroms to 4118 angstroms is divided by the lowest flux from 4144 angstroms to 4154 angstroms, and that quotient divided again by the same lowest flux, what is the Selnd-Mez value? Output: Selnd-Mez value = 0.271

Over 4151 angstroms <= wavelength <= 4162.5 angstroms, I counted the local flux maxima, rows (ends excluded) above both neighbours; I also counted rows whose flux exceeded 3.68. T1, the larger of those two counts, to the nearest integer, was 10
